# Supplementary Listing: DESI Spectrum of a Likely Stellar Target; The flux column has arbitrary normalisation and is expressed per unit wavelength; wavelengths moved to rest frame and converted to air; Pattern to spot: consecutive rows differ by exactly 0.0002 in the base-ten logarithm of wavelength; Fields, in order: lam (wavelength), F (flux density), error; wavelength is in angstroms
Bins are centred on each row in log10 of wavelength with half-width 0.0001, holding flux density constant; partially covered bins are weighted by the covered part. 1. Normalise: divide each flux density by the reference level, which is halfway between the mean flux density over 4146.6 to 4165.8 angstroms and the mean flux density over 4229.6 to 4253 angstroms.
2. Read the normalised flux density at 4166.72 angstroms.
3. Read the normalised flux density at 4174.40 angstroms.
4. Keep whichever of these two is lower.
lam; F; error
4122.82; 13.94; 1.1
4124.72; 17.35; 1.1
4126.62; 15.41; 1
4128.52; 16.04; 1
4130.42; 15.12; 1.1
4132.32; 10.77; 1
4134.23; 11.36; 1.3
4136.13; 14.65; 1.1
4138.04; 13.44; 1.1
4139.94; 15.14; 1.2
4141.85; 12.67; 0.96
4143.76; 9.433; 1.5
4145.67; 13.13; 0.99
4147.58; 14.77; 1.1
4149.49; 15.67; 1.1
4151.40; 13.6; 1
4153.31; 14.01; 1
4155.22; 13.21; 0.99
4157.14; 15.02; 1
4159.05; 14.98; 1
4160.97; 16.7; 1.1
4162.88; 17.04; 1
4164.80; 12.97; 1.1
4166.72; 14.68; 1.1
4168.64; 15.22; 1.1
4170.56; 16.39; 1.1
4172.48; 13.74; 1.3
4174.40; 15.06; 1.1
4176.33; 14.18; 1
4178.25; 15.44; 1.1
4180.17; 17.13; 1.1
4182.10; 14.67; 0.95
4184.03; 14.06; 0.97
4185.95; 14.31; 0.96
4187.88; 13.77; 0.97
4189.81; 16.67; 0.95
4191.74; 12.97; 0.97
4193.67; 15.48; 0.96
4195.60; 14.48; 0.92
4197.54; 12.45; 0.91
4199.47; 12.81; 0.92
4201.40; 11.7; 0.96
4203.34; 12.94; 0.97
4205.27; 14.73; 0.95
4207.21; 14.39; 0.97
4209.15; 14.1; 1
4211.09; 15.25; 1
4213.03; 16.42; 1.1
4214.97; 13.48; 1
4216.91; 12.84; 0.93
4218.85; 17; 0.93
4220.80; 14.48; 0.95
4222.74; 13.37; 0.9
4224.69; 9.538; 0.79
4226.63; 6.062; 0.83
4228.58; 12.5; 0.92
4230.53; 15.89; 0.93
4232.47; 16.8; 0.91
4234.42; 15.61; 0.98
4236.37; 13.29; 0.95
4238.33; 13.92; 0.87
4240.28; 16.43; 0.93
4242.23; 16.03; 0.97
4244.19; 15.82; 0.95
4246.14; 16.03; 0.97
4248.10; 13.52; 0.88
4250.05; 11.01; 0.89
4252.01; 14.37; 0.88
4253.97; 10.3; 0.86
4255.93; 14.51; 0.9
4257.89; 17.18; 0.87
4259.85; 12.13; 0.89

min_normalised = 0.99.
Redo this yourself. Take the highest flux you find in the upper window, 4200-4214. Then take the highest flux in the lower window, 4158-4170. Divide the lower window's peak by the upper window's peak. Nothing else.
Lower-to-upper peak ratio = 1.04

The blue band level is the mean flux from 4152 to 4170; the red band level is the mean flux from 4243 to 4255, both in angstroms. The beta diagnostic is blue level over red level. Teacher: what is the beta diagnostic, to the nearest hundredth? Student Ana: 1.10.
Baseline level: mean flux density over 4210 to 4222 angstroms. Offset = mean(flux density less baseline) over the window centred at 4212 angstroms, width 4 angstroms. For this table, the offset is 0.9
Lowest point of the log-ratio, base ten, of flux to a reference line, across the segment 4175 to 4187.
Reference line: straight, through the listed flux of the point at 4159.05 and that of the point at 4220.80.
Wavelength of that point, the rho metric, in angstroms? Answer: 4184.03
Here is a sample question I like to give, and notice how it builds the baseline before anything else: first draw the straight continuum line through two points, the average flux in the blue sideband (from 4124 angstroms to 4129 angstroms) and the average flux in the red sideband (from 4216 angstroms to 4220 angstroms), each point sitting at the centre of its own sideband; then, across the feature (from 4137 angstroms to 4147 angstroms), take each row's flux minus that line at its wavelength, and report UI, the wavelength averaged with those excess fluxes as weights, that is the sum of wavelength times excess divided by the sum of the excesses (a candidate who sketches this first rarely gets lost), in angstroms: 4142.6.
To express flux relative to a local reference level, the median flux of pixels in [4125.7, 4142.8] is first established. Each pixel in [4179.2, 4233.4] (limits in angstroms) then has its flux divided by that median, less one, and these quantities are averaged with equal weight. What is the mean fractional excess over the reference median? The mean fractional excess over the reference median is -0.049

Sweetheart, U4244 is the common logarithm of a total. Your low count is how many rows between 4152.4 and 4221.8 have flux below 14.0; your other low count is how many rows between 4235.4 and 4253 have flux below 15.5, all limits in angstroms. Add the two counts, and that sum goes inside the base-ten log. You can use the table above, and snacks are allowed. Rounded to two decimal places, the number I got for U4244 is 1.20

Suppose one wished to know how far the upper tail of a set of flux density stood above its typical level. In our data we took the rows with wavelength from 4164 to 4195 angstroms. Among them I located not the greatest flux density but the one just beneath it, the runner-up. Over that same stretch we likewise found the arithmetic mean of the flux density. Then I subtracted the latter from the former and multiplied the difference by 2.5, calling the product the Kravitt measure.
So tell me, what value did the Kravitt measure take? 4.7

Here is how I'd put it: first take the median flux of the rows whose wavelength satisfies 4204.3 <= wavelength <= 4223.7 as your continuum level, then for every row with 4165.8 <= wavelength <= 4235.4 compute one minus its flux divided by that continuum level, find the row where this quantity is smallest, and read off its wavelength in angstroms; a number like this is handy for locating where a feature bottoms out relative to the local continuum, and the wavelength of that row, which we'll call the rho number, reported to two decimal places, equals 4180.17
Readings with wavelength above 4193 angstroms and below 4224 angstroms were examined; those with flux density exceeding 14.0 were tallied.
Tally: 9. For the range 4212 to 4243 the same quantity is 8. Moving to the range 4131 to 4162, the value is 8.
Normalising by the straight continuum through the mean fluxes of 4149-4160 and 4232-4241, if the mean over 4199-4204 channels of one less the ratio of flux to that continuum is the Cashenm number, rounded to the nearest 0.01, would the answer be 0.16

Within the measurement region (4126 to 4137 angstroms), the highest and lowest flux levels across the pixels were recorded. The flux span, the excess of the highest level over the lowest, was 5.3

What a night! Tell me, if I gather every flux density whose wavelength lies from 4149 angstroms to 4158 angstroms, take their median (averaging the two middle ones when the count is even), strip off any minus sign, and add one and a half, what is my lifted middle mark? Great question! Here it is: 15.5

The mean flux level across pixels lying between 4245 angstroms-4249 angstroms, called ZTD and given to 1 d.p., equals 14.8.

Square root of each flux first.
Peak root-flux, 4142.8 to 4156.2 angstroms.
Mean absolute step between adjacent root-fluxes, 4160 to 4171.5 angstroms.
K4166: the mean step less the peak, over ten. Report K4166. -0.376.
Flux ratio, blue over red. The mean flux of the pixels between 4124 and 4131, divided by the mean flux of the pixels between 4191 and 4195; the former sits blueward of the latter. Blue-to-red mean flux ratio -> 1.12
